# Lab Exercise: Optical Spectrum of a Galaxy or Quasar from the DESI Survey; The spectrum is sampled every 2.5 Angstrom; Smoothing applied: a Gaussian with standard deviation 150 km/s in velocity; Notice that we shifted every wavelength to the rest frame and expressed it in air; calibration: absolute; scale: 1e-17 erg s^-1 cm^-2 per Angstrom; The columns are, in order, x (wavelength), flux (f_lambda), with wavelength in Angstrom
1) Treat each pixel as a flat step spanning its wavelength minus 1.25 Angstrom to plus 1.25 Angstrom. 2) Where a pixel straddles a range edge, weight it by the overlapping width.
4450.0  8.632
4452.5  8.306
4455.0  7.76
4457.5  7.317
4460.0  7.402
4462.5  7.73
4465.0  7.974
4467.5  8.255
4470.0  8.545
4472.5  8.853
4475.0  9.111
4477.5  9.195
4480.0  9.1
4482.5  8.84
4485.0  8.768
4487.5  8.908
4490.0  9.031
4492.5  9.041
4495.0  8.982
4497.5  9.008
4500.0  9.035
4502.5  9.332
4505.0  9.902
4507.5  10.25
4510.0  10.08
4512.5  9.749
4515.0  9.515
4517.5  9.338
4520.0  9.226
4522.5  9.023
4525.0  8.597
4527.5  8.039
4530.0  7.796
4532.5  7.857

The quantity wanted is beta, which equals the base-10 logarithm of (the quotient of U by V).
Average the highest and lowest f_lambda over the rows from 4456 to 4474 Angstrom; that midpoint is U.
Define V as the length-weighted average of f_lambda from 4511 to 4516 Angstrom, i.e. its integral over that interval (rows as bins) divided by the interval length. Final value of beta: -0.077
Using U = 8.1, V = 9.7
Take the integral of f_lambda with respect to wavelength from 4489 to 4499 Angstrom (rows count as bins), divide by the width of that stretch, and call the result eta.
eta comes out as 9.0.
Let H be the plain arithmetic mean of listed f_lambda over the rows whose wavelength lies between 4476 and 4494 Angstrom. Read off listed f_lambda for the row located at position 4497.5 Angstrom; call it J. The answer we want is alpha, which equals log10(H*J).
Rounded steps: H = 9.0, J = 9.008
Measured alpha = 1.91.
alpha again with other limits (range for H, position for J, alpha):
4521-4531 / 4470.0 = 1.85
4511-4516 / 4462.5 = 1.87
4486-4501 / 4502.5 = 1.92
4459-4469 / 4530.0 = 1.79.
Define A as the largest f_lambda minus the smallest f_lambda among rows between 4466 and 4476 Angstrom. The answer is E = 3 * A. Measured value 2.6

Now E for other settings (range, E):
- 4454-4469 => 2.8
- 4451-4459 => 3.0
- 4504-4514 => 1.5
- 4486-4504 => 1.3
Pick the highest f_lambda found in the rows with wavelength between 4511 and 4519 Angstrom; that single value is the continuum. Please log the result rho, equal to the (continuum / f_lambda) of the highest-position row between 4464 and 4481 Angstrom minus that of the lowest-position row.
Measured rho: -0.15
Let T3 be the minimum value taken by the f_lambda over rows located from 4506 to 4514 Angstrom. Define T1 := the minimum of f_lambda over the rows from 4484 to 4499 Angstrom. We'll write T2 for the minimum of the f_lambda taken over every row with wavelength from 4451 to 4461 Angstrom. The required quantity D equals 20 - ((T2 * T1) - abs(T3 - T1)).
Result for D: -43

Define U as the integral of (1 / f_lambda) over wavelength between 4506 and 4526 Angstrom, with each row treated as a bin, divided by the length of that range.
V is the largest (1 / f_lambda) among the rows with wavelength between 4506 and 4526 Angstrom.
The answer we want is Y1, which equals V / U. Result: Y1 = 1.10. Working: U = 0.106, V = 0.116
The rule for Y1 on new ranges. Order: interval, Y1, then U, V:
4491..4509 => 1.04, 0.107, 0.111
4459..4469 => 1.06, 0.127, 0.135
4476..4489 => 1.02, 0.112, 0.114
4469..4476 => 1.03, 0.113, 0.117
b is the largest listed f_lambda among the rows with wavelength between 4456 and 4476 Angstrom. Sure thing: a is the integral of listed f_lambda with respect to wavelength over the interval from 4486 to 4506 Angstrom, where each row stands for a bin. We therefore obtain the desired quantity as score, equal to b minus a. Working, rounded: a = 183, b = 9.111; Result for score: -174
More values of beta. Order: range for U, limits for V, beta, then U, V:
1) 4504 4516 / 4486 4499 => 0.041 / 9.9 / 9.0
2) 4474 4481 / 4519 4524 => 0.003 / 9.1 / 9.1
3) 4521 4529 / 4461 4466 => 0.038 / 8.5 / 7.8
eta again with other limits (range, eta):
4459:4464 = 7.6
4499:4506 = 9.4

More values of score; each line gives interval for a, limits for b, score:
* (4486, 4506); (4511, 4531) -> -173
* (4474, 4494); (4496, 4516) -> -170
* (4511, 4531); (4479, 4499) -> -170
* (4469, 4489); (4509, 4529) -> -168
